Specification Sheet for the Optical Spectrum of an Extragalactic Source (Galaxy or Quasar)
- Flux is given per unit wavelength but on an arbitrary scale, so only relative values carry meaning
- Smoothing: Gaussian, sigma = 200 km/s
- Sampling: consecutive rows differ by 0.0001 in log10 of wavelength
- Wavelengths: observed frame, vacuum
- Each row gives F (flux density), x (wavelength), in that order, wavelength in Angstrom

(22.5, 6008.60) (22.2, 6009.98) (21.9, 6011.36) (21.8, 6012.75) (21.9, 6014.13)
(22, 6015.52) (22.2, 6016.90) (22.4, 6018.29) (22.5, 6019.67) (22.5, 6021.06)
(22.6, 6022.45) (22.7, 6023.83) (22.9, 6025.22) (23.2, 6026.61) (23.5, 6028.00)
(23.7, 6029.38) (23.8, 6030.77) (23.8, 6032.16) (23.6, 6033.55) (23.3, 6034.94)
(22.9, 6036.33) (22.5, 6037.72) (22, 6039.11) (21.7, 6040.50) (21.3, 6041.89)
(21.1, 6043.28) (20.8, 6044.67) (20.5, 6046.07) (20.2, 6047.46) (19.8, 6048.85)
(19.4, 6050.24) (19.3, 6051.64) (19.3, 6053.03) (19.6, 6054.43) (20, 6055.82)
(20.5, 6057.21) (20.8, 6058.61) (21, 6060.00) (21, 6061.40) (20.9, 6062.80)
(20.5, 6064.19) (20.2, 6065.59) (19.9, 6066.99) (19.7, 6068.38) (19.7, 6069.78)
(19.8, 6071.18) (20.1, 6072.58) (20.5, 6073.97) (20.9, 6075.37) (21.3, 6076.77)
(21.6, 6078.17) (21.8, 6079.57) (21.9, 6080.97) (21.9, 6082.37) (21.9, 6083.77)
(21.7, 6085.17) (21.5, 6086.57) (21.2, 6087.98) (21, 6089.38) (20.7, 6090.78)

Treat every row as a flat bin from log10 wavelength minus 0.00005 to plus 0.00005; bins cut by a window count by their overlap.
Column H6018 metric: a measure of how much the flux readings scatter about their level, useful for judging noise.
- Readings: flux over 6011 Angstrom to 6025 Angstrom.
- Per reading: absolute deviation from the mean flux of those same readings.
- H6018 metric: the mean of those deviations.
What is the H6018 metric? 0.29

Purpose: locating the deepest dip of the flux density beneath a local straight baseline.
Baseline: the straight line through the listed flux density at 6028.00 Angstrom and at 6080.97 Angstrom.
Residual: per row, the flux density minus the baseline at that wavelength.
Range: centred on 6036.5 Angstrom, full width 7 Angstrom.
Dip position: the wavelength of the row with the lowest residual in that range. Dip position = 6039.11 Angstrom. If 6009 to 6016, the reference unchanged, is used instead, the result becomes 6012.75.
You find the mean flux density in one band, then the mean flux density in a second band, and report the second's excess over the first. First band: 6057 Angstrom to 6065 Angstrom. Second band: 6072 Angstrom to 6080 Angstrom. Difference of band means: 0.3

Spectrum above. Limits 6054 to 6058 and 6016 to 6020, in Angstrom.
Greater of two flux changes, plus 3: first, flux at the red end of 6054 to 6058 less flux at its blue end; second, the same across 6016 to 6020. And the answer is 3.9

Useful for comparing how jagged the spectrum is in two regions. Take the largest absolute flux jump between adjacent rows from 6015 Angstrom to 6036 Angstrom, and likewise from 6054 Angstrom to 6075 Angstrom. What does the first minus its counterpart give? -0.20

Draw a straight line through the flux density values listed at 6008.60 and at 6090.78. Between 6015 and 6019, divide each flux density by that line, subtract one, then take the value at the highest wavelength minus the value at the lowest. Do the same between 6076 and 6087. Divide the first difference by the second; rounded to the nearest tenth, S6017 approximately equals 1.0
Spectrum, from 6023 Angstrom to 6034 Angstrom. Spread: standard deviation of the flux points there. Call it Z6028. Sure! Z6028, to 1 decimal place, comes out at 0.4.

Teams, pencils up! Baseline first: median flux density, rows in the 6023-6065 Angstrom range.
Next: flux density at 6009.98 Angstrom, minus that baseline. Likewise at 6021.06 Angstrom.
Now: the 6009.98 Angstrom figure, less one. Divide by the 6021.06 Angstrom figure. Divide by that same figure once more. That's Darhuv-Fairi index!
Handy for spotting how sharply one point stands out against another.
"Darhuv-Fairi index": 0.1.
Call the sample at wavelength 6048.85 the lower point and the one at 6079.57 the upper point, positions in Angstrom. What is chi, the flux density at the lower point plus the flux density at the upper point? 41.6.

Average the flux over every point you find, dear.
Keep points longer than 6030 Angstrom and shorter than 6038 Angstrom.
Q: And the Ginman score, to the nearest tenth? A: 23.3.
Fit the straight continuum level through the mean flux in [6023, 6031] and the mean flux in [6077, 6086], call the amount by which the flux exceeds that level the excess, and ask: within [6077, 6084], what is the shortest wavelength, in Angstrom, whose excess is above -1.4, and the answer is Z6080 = 6078.17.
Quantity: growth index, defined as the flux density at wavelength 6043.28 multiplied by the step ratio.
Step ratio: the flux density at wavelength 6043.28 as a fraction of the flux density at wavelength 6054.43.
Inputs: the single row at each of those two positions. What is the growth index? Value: 22.7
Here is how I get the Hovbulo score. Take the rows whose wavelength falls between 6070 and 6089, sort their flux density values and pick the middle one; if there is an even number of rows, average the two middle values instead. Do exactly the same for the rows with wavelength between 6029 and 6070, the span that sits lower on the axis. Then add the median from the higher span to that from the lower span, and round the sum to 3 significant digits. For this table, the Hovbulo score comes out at 42.3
